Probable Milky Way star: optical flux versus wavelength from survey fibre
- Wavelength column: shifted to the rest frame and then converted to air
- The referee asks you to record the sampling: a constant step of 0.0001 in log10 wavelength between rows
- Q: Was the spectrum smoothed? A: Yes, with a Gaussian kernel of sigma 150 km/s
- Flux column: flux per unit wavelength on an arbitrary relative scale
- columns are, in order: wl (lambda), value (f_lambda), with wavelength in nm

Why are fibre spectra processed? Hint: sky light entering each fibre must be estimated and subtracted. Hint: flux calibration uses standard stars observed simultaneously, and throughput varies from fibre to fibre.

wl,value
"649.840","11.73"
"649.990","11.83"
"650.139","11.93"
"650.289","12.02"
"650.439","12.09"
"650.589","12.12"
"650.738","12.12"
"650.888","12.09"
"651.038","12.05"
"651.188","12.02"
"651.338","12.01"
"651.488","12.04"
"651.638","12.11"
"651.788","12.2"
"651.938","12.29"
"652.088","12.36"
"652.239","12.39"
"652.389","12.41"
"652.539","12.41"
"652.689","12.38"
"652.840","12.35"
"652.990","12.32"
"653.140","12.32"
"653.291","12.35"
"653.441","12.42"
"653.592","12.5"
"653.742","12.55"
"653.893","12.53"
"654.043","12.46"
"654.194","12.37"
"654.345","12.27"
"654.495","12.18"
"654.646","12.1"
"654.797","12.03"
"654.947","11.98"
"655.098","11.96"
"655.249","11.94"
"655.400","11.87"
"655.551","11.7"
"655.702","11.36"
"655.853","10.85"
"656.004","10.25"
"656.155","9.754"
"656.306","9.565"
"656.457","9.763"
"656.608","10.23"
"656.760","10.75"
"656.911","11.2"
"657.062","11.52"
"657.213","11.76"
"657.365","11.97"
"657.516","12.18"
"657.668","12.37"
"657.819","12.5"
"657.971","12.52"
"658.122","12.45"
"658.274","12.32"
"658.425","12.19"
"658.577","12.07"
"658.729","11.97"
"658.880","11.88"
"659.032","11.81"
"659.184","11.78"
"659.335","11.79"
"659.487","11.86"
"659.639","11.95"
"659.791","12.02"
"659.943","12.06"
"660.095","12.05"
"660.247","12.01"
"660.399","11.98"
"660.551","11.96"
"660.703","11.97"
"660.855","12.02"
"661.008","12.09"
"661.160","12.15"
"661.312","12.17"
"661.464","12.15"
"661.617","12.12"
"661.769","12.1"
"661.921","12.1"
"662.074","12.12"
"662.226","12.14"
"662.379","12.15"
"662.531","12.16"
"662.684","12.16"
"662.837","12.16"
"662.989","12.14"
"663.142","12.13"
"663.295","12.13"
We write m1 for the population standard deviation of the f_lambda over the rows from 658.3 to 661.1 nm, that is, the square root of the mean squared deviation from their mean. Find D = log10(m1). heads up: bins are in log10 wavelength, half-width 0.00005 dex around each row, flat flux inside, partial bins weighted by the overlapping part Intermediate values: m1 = 0.11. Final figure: -1.0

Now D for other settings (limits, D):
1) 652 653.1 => -1.5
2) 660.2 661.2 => -1.2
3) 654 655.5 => -0.7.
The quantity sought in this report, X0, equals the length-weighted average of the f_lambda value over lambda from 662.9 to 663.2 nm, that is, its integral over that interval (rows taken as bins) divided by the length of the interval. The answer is 12.15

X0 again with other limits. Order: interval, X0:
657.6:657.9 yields 12.44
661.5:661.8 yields 12.10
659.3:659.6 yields 11.83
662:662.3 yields 12.15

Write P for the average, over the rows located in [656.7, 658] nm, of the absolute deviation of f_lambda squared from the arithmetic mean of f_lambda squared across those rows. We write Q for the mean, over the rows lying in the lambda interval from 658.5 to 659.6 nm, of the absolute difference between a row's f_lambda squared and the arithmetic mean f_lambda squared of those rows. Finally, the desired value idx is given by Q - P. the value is -9.7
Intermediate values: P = 12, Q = 2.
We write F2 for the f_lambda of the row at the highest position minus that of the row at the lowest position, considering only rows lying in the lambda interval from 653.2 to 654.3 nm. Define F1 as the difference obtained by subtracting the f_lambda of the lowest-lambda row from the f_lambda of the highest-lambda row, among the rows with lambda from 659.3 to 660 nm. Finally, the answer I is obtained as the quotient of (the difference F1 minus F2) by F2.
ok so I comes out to 12.5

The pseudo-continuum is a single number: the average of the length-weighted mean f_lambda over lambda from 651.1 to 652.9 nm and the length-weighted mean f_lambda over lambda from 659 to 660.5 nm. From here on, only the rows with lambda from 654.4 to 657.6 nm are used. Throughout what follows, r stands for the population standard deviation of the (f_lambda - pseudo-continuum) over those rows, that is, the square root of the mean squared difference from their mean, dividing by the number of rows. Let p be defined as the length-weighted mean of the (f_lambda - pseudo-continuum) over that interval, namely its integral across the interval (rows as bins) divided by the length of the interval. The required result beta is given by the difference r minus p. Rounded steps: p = -0.8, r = 0.87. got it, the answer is 1.66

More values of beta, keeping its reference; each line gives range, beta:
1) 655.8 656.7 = 2.46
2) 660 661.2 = 0.12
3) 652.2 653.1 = -0.25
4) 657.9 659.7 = 0.29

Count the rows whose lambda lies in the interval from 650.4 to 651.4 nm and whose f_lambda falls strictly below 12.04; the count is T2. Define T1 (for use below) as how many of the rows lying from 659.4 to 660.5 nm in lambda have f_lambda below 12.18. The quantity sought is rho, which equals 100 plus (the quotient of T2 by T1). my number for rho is 100.3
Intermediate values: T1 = 7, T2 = 2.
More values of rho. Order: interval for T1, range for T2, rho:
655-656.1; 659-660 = 100.9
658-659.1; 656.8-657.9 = 101.0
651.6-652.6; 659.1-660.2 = 105.0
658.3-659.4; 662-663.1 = 100.0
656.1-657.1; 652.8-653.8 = 100.0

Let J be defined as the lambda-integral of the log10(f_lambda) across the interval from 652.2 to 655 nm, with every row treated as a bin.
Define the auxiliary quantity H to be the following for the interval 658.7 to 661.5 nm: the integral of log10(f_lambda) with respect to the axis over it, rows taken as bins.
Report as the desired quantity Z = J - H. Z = 0.035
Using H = 3.02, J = 3.06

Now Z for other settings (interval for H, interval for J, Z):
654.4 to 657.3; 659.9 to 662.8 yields 0.098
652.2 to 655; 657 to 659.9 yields 0.078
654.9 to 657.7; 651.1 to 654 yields 0.231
